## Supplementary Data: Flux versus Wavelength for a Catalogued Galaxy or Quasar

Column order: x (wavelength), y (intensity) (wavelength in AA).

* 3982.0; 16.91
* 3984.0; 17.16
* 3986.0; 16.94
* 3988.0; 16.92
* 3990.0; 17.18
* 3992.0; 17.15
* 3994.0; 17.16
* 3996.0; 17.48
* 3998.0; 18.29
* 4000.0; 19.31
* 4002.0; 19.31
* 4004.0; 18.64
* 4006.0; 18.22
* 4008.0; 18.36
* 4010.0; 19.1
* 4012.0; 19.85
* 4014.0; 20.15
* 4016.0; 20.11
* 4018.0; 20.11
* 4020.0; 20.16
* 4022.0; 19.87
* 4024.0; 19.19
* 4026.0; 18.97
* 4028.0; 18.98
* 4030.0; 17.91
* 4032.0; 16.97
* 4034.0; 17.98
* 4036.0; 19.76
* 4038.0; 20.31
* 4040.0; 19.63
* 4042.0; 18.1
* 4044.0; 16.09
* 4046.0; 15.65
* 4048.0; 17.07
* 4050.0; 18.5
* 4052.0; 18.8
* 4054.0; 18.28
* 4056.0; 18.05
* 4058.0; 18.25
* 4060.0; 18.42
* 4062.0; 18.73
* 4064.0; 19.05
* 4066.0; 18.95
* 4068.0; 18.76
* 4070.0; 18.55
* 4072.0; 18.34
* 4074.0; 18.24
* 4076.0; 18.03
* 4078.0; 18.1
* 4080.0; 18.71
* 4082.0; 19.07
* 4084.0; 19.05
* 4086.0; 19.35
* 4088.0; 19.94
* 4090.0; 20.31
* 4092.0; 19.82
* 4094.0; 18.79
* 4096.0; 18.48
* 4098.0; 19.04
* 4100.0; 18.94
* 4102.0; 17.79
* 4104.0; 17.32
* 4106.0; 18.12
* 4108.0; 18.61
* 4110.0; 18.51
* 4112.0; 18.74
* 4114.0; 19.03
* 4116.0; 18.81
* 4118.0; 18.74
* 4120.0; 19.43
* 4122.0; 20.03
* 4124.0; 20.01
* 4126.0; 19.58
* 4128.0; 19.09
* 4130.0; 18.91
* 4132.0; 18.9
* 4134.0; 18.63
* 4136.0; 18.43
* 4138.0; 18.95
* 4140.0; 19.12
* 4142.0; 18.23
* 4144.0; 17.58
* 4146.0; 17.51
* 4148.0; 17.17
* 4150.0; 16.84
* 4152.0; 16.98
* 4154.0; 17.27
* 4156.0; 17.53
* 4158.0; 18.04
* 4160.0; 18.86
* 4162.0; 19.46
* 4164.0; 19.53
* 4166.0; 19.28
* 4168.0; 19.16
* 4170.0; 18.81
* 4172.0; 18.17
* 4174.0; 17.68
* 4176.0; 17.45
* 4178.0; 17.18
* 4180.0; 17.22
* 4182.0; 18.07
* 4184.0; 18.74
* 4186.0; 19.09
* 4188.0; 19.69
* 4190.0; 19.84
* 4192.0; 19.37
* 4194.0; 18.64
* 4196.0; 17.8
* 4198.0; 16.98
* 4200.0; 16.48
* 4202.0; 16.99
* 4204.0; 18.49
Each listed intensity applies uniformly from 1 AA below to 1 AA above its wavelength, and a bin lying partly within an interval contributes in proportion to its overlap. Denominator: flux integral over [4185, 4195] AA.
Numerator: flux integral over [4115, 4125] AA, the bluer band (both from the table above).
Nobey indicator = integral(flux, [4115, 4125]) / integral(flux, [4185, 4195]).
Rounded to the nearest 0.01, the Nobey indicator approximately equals 1.00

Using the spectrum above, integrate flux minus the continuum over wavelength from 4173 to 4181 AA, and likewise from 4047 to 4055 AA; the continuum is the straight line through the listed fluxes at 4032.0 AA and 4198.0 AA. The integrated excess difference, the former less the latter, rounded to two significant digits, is -6.3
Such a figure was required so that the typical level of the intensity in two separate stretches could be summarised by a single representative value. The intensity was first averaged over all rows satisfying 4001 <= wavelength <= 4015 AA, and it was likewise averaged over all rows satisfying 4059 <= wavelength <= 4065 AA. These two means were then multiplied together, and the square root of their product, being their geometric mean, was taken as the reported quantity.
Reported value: 18.9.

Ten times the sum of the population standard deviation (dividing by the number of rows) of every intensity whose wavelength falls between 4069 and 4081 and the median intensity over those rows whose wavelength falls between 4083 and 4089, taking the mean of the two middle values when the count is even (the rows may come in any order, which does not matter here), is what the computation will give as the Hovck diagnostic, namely 196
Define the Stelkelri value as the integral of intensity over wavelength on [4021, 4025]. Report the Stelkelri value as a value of 78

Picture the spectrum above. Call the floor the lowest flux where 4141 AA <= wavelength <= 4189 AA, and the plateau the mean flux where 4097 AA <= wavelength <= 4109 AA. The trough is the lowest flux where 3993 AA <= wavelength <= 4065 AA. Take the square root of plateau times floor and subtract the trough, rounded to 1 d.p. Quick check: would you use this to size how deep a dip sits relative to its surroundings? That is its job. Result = 1.9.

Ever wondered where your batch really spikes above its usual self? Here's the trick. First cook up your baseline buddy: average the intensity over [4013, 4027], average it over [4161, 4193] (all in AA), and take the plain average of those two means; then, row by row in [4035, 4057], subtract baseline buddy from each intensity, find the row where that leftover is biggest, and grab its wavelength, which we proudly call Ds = 4038.0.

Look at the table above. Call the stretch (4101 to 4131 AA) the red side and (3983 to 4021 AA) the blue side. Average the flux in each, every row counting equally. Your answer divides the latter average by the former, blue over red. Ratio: 0.982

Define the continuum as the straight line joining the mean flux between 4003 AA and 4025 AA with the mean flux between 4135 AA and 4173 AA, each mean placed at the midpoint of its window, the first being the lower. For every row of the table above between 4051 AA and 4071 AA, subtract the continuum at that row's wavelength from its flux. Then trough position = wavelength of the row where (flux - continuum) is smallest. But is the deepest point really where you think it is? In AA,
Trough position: 4056.0 AA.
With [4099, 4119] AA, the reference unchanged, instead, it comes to 4104.0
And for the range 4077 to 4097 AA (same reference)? 4078.0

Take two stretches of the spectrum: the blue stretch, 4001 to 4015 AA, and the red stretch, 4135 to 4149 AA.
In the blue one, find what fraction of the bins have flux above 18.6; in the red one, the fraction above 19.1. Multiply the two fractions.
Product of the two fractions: 0.10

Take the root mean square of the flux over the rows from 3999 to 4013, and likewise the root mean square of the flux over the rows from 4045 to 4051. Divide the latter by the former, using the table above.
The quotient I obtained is 0.90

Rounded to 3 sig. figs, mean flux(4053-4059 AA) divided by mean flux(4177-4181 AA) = 1.06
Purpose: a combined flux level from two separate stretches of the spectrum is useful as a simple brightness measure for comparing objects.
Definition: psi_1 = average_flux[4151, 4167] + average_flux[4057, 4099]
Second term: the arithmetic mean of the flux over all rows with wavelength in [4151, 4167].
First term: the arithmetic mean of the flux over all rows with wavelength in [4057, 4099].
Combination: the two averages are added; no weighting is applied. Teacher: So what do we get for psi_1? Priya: 37.2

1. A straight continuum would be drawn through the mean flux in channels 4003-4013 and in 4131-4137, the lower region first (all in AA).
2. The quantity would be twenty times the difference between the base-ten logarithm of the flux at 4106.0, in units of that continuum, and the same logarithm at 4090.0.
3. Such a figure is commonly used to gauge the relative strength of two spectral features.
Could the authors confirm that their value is -1.0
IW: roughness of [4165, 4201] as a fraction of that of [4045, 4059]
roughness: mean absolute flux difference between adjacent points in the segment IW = 0.70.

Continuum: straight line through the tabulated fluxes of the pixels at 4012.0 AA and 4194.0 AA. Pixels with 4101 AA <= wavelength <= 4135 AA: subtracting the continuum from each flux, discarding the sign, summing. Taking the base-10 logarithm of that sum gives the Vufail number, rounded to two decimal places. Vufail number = 1.02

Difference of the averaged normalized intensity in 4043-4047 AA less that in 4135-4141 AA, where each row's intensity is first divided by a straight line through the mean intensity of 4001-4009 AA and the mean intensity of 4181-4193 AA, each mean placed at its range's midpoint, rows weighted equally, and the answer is -0.14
